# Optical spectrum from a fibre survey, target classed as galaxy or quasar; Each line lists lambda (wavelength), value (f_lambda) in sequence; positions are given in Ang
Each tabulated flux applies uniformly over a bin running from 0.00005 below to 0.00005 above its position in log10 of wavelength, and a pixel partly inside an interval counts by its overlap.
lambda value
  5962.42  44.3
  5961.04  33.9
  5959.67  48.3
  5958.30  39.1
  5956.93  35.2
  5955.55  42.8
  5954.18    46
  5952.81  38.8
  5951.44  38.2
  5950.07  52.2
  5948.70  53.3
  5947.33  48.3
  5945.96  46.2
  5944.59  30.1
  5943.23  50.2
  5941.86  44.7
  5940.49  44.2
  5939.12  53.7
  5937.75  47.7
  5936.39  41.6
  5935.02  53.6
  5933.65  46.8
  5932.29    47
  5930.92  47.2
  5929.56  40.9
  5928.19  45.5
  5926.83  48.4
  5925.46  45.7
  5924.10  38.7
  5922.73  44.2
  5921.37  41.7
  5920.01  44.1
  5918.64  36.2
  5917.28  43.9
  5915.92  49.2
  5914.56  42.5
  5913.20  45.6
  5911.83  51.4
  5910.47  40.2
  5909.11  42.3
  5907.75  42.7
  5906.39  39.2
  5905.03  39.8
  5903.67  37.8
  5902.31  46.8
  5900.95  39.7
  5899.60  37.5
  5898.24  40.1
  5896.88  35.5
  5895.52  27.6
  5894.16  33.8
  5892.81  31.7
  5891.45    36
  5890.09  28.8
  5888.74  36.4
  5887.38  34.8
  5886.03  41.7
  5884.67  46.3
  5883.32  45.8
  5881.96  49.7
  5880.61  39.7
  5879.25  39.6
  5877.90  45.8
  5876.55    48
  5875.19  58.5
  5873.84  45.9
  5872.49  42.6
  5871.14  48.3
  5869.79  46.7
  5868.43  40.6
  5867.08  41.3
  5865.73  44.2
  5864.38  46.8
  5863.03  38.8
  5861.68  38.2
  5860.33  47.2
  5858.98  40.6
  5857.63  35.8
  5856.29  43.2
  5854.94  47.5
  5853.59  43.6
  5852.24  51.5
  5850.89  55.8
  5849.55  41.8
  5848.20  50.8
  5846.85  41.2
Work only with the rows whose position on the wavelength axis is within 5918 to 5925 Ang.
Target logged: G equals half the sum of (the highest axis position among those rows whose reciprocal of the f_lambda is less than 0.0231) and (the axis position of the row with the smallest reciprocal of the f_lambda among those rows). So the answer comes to 5922.7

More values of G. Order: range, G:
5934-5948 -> 5943.2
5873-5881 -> 5876.5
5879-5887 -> 5883.3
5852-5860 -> 5853.6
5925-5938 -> 5936.4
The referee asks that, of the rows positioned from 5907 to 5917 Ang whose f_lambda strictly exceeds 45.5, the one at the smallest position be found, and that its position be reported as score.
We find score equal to 5911.83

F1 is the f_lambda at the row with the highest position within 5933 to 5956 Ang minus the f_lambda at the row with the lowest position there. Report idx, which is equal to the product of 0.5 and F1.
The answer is -2.0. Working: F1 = -4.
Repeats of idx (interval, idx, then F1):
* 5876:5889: -5.8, -12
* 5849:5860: -0.6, -1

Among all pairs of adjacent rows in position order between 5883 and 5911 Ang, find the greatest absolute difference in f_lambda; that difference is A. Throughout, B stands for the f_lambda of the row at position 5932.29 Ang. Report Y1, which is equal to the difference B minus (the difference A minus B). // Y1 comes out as 85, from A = 9.0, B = 47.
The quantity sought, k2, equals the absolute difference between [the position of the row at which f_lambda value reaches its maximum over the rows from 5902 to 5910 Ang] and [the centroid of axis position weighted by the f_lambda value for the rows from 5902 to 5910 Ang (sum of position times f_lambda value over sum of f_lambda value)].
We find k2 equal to 3.4 Ang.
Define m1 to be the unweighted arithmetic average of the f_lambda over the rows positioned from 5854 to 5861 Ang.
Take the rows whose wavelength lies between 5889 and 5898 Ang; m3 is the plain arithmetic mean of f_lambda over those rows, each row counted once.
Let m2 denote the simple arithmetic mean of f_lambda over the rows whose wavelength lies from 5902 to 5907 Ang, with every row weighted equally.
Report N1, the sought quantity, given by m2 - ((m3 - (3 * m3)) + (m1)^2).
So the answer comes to -1732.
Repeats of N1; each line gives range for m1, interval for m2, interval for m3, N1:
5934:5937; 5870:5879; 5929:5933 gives -2128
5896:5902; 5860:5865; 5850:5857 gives -1320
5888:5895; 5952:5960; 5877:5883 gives -982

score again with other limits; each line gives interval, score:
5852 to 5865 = 5852.24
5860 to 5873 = 5860.33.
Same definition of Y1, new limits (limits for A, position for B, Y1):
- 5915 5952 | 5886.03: 63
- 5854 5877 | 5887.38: 57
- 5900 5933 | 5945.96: 81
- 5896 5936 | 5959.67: 85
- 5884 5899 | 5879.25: 71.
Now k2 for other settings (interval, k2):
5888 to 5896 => 3.3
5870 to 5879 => 0.6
